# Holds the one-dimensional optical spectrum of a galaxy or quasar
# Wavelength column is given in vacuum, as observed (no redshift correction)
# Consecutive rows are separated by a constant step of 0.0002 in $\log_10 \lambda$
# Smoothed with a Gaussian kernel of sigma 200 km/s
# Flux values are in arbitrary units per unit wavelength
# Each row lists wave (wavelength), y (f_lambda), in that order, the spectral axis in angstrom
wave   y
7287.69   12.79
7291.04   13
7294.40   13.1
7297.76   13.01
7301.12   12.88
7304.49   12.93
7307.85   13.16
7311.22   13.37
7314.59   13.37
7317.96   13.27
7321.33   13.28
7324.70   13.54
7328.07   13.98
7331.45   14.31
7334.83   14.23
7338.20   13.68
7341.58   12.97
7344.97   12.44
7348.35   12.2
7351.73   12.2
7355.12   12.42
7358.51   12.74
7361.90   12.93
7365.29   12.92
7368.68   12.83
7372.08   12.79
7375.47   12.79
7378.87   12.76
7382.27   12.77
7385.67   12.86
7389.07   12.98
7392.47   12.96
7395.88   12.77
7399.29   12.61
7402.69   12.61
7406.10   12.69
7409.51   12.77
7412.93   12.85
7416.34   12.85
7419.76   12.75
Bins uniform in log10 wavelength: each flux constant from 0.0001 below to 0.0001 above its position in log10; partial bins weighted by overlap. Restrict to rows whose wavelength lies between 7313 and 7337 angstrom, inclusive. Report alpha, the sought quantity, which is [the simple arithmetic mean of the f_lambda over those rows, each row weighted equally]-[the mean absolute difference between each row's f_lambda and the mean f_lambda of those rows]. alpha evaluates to 13.3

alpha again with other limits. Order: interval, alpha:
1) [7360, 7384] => 12.8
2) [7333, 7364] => 12.3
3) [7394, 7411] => 12.6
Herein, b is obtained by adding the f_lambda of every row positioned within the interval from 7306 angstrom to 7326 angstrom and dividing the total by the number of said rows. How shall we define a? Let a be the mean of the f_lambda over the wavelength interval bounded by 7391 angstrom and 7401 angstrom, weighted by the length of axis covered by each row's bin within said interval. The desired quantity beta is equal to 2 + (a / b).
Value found 2.96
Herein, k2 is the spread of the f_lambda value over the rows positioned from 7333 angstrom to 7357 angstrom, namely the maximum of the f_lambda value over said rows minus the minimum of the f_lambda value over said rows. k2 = 2.0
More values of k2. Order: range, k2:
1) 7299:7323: 0.5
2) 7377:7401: 0.4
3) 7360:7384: 0.2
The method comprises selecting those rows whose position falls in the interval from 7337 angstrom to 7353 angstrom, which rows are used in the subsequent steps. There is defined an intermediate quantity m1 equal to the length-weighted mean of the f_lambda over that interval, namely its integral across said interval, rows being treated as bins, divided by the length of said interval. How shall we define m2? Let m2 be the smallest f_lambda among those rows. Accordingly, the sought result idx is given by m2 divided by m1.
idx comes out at 0.962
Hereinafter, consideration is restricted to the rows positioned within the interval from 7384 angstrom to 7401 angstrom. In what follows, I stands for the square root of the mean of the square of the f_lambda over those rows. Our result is 12.84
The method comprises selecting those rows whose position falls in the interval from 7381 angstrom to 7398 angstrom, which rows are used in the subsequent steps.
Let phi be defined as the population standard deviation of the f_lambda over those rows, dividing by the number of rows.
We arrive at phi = 0.09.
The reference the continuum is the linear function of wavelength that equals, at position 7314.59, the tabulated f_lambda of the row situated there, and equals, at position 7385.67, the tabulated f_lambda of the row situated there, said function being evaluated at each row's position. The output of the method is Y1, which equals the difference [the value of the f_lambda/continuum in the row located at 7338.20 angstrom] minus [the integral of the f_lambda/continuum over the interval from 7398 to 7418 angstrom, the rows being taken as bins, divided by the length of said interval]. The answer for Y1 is 0.033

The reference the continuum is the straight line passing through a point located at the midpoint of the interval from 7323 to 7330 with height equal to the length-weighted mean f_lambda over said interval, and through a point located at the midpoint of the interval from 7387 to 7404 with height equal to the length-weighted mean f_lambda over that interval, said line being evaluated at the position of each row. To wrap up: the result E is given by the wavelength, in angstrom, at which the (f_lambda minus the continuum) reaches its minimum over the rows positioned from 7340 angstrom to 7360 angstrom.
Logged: 7348.35 angstrom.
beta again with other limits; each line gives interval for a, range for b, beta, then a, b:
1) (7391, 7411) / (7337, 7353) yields 3.00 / 12.7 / 12.7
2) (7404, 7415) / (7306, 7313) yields 2.96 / 12.8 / 13.3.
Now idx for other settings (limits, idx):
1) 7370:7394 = 0.993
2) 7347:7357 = 0.993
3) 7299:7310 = 0.991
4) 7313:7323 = 0.997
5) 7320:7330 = 0.974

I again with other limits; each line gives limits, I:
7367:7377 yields 12.80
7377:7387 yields 12.80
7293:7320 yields 13.14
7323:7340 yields 13.95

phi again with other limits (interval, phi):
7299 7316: 0.21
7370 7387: 0.03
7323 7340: 0.30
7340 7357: 0.28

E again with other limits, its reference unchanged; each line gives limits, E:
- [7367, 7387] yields 7368.68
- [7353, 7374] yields 7355.12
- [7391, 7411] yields 7399.29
